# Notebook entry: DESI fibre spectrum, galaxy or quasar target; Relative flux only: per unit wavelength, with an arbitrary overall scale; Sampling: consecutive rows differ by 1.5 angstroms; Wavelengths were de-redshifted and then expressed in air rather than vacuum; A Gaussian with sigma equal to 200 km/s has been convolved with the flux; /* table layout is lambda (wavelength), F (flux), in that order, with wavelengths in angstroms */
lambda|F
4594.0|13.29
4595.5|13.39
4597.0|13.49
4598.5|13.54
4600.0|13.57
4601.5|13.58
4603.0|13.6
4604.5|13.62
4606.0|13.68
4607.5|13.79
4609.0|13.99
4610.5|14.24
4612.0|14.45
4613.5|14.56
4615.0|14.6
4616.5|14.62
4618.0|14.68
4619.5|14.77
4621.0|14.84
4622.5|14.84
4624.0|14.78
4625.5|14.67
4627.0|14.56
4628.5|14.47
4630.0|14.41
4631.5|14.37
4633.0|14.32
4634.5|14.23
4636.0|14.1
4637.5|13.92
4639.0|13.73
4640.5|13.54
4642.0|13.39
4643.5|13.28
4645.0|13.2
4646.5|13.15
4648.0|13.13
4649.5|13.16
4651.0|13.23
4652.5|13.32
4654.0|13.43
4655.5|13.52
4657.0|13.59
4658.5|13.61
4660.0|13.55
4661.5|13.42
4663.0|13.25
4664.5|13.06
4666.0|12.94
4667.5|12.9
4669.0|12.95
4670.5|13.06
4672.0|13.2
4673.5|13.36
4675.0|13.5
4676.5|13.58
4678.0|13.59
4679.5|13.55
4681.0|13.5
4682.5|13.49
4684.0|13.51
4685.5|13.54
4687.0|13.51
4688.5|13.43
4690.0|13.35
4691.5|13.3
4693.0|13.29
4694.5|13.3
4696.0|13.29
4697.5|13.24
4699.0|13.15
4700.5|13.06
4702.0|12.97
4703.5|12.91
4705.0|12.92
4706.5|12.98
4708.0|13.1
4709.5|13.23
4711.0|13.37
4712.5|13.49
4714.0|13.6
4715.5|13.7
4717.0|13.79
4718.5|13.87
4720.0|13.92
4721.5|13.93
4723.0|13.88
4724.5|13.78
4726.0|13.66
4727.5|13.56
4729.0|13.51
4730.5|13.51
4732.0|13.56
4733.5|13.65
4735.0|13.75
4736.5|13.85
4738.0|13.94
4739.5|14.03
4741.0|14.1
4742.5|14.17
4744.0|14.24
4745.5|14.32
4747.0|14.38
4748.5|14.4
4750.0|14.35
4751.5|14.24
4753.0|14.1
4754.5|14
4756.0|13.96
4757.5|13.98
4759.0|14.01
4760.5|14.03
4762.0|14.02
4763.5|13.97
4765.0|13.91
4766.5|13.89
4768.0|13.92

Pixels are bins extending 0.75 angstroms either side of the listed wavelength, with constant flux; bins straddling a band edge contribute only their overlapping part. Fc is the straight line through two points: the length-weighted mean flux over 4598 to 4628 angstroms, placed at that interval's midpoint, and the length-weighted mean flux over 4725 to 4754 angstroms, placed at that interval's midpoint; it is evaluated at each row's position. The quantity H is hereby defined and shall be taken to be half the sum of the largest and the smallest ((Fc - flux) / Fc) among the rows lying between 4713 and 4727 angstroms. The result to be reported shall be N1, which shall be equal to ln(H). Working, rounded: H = 0.018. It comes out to -4.0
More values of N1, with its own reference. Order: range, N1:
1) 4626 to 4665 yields -3.6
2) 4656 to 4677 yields -2.8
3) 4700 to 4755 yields -3.7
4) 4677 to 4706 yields -2.8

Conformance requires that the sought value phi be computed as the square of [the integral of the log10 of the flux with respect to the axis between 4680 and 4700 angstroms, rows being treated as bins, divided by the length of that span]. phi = 1.27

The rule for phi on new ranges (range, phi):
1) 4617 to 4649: 1.32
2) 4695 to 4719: 1.26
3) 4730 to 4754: 1.32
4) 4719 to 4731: 1.29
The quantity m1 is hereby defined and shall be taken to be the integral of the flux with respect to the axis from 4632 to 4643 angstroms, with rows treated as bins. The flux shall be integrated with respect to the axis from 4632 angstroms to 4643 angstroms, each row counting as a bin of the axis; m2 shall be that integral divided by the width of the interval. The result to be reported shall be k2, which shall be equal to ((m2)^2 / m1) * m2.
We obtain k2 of 17.5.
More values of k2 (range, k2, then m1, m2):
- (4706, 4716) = 17.8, 134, 13.4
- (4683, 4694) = 16.4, 148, 13.4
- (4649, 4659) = 18.0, 134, 13.4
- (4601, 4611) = 19.0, 138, 13.8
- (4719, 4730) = 17.2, 151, 13.7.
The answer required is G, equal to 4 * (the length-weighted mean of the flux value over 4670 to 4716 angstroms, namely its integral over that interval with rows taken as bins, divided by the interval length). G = 53.30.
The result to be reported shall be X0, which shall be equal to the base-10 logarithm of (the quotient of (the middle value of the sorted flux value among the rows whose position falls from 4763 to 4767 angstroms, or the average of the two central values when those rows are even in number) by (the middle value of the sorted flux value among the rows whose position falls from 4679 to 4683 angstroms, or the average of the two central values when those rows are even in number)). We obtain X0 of 0.013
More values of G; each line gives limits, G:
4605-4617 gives 56.88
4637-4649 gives 53.61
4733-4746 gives 56.03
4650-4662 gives 53.81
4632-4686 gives 53.77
